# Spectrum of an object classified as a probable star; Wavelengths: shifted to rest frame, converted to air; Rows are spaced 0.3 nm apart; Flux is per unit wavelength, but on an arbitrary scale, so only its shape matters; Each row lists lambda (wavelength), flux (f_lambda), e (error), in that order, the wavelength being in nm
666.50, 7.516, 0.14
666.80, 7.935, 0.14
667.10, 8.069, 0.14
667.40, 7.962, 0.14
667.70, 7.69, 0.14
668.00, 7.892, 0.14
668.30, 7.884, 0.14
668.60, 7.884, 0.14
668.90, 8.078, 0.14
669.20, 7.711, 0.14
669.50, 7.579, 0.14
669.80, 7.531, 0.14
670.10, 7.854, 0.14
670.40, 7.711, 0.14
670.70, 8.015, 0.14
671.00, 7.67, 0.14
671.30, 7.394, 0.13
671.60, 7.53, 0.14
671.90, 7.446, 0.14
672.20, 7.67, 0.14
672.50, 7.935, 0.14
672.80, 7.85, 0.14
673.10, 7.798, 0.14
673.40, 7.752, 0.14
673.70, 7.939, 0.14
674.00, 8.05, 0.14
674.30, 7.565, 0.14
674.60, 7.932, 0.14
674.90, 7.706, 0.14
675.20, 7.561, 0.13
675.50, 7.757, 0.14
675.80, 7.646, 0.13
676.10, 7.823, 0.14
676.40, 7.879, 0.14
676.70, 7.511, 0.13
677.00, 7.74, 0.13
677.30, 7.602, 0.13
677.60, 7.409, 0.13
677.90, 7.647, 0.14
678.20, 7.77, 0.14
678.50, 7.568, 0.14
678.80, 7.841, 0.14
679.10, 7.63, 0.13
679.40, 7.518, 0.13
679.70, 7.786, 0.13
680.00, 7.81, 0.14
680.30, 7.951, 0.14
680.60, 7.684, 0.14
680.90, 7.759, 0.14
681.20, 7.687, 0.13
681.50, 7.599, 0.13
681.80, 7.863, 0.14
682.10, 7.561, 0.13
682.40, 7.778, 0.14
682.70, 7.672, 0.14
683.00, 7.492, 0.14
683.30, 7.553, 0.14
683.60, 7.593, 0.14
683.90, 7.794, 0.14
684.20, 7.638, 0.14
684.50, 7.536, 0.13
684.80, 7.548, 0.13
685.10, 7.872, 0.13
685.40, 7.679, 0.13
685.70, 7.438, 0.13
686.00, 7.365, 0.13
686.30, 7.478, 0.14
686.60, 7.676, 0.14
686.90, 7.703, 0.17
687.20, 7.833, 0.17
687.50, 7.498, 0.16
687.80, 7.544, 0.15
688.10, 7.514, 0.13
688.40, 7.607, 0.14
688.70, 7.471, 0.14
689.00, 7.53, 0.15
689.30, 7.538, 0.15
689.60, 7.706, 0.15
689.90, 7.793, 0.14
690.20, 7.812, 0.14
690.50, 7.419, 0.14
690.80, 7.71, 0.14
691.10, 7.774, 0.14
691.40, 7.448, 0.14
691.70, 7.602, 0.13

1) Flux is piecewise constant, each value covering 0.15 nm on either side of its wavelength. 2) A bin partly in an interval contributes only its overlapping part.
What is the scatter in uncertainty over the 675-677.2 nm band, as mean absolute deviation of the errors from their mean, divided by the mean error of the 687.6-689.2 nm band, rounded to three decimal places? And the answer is 0.034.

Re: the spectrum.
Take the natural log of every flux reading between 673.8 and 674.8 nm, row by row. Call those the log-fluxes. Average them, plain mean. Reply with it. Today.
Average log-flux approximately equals 2.060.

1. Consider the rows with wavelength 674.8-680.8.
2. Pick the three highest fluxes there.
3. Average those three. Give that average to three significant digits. 7.89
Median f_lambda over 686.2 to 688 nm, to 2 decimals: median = 7.61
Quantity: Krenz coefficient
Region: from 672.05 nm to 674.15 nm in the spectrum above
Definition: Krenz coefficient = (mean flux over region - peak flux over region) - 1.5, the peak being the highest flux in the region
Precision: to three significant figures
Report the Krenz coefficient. -1.69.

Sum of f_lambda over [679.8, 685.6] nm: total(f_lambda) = 146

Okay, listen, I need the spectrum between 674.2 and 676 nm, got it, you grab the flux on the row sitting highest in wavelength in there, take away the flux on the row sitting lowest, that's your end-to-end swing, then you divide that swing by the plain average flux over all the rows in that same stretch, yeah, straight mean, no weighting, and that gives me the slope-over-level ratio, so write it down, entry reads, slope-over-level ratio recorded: 0.01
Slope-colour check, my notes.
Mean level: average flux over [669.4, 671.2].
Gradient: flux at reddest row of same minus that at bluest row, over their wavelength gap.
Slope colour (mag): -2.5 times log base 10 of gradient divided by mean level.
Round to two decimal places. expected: 5.26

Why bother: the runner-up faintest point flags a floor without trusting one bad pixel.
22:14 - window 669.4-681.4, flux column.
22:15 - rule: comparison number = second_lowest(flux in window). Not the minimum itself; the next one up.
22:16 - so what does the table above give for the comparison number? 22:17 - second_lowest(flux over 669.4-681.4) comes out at 7.409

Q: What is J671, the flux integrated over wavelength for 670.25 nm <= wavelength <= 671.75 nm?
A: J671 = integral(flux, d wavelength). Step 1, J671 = 11.5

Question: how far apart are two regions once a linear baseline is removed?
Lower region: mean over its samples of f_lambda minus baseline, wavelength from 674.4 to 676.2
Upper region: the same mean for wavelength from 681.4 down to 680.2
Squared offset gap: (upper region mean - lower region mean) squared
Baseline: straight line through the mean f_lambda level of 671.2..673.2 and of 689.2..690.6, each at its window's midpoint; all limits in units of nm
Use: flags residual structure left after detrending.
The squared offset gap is 0.001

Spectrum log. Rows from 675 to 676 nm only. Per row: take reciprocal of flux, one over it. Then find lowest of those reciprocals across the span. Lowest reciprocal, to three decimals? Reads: 0.129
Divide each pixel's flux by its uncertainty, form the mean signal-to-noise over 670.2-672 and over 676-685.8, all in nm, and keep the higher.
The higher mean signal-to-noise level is 56.71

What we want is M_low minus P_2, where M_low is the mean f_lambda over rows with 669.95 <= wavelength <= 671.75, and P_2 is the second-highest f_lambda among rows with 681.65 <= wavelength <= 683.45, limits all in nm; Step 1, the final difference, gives -0.082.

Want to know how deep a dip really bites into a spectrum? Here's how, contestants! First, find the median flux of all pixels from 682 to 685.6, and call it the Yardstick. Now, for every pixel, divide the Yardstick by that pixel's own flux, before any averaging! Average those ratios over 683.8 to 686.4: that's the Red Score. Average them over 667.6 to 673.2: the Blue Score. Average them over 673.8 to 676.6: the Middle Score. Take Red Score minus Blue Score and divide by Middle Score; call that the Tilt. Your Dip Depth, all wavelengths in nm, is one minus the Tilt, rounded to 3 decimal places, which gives 0.980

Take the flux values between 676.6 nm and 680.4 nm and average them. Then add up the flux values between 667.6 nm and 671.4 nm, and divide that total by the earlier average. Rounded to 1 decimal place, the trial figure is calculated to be 13.1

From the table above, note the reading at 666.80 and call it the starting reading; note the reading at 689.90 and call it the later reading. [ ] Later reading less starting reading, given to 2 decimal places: -0.14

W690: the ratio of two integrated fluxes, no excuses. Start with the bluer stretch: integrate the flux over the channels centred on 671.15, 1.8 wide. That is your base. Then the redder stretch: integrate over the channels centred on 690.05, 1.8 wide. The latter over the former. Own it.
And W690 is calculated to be 1.00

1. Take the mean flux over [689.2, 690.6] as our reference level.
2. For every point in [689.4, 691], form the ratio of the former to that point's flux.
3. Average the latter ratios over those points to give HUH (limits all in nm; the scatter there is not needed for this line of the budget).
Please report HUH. 1.00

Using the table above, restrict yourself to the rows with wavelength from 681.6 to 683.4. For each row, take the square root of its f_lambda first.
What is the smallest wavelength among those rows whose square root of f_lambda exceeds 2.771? 681.80 nm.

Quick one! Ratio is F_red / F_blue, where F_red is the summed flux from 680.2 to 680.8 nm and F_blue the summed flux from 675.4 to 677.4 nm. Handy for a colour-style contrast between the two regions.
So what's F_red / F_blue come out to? 0.29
